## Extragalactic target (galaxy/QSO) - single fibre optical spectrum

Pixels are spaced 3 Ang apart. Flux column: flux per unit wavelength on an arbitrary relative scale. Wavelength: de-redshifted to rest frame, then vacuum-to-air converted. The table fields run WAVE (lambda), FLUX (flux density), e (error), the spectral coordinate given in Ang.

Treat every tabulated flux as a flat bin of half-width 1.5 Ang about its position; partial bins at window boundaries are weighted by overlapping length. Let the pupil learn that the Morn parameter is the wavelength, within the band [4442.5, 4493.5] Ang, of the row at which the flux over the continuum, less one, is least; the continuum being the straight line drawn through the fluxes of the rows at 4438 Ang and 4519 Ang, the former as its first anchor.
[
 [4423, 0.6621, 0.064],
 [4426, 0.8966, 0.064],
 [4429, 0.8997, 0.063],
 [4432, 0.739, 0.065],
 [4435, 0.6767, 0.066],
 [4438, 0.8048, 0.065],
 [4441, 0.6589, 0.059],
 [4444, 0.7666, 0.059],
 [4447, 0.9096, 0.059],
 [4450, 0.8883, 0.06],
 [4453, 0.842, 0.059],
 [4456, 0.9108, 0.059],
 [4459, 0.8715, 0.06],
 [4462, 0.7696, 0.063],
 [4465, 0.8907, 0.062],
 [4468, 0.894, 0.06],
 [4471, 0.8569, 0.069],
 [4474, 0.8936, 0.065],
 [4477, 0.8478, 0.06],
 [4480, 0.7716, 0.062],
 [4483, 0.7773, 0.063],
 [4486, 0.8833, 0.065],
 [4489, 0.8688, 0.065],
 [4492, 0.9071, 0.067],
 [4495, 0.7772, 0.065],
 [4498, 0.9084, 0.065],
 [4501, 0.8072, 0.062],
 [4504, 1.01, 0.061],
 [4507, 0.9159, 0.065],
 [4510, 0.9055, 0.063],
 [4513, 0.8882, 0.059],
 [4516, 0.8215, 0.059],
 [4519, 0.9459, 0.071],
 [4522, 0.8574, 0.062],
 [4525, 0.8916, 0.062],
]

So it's 4480 Ang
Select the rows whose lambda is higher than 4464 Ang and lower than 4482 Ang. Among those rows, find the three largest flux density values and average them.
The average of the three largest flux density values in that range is 0.89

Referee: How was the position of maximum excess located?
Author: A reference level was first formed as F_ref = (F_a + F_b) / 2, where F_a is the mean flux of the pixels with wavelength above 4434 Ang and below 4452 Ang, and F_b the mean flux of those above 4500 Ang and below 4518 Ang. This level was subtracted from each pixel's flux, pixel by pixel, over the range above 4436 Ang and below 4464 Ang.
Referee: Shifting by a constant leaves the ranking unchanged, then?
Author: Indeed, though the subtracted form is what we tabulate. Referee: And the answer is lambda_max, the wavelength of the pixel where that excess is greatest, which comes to 4456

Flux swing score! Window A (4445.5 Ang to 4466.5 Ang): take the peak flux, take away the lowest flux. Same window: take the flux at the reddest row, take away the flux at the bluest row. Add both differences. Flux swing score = 0.12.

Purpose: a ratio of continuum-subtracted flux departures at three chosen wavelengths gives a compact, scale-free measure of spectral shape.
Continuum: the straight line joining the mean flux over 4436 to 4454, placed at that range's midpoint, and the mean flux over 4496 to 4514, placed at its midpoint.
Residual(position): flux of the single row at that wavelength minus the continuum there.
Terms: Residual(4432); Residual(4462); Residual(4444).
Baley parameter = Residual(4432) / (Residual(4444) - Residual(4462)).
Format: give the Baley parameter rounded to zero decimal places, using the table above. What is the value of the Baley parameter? -2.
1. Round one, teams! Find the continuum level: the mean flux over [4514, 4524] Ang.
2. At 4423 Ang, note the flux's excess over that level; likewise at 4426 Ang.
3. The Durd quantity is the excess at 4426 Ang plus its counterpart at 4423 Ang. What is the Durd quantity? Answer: -0.19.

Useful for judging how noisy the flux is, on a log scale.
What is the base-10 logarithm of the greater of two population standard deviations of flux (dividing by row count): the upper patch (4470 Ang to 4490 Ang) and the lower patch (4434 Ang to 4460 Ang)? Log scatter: -1.04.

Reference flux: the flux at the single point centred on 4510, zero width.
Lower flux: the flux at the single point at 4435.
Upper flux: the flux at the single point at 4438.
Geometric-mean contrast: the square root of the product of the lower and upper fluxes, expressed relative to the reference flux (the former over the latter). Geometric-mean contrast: 0.81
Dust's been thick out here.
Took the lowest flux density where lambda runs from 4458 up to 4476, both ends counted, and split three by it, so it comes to 3.90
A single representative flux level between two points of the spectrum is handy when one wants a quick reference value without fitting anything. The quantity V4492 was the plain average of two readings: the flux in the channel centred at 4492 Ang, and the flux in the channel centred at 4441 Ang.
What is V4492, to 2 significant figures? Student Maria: 0.78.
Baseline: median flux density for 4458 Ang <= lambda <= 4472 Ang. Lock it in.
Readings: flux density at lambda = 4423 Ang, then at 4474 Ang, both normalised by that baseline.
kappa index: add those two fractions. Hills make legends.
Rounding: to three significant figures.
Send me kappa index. 1.79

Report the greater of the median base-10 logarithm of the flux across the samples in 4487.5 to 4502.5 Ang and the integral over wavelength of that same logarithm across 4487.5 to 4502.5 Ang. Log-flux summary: -0.061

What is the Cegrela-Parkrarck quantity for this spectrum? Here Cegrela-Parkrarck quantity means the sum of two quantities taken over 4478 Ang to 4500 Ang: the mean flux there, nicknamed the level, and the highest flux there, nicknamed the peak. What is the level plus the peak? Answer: 1.75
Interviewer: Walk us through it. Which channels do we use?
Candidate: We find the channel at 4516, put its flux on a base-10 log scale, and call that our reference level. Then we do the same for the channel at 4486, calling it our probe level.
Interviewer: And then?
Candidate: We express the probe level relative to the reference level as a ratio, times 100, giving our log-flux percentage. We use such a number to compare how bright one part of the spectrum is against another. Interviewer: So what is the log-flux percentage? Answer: 63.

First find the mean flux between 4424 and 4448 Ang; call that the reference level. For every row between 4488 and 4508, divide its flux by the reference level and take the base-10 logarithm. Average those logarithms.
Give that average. 0.05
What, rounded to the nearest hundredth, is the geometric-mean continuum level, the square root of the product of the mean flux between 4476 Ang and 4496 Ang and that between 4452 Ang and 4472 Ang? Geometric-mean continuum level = 0.85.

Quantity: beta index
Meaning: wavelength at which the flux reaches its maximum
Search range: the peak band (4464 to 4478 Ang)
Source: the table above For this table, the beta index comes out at 4468 Ang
